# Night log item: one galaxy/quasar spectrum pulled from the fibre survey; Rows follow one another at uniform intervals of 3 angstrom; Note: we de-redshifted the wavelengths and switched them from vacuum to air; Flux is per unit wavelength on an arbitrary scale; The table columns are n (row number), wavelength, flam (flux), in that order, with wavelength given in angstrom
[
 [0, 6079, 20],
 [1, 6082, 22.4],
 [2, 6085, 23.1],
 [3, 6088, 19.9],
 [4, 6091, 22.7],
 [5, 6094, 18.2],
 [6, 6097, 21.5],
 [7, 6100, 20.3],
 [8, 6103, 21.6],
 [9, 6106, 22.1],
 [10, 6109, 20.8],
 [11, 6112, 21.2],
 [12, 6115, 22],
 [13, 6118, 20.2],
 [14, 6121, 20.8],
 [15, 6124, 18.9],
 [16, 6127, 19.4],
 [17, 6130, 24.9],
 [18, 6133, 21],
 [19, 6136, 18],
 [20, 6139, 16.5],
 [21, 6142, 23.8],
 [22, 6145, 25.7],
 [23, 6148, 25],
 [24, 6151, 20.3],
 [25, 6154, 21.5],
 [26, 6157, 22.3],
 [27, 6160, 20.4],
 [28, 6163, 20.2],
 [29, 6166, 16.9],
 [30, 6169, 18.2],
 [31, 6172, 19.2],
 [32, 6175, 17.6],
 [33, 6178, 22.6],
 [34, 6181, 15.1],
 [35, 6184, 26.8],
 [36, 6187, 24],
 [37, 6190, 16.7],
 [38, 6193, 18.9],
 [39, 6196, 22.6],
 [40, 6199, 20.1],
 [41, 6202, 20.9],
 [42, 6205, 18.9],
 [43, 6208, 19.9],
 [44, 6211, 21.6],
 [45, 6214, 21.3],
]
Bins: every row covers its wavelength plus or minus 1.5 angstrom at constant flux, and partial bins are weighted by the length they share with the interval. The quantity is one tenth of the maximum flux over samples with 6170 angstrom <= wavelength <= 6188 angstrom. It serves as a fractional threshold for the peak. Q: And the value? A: 2.7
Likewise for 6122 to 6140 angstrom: 2.5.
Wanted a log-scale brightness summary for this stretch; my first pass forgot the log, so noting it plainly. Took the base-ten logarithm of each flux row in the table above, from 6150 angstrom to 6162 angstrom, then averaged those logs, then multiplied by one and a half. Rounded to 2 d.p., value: 1.99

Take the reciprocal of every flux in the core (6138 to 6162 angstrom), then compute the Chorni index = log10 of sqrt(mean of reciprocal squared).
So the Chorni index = -1.329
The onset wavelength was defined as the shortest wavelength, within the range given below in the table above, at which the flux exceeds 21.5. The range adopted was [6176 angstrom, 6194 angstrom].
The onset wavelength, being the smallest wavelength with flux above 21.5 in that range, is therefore 6178 angstrom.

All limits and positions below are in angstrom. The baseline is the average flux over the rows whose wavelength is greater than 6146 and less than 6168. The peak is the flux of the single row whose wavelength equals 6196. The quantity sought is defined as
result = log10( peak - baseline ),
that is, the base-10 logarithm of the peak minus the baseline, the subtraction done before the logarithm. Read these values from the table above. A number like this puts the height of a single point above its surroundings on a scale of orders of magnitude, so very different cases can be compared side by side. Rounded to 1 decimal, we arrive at 0.2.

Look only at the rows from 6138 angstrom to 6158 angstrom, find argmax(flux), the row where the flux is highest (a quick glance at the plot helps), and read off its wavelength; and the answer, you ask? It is 6145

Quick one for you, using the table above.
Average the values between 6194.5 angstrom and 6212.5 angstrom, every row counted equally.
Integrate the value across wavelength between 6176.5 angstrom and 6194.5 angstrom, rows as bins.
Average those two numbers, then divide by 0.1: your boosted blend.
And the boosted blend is 1965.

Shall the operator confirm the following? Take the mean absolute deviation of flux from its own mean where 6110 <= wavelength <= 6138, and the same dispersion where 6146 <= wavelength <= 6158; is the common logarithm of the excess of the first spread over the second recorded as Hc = -1.46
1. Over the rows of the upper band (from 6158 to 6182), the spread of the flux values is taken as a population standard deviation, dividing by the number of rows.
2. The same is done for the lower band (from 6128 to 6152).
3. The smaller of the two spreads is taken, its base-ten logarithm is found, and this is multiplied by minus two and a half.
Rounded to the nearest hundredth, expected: -0.85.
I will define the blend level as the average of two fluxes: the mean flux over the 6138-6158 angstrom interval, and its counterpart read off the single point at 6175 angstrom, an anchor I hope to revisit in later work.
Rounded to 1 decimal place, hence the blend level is 19.9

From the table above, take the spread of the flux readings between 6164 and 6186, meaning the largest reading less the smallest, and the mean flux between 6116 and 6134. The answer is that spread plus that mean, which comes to 32.6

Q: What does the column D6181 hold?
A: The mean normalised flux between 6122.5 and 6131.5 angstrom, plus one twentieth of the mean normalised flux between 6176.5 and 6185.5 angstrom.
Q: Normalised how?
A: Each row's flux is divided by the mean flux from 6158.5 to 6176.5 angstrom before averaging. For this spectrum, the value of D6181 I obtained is 1.18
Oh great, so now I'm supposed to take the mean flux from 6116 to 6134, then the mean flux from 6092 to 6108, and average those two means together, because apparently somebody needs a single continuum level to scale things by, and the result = 20.8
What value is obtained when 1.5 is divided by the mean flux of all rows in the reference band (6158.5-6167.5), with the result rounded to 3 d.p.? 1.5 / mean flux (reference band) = 0.078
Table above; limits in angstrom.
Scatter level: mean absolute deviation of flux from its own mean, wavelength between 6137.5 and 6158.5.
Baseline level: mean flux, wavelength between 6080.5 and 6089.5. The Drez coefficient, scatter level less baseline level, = -19.5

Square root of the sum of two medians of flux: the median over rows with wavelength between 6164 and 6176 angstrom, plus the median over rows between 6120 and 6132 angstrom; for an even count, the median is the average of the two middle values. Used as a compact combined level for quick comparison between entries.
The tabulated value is 6.2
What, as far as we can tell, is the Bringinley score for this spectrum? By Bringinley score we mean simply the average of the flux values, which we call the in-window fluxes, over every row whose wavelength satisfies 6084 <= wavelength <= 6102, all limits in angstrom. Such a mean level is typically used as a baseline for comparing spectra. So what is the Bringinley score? 20.9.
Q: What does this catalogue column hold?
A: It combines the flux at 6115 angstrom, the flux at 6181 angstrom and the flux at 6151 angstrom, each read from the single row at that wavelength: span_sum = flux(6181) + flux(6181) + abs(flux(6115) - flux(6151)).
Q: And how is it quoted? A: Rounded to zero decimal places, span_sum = 32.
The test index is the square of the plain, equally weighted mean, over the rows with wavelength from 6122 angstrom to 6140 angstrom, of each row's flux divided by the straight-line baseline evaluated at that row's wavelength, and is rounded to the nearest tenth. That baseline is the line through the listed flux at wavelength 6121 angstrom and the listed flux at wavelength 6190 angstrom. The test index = 1.0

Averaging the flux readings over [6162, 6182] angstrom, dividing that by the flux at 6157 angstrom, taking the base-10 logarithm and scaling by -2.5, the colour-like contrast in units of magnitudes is 0.20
